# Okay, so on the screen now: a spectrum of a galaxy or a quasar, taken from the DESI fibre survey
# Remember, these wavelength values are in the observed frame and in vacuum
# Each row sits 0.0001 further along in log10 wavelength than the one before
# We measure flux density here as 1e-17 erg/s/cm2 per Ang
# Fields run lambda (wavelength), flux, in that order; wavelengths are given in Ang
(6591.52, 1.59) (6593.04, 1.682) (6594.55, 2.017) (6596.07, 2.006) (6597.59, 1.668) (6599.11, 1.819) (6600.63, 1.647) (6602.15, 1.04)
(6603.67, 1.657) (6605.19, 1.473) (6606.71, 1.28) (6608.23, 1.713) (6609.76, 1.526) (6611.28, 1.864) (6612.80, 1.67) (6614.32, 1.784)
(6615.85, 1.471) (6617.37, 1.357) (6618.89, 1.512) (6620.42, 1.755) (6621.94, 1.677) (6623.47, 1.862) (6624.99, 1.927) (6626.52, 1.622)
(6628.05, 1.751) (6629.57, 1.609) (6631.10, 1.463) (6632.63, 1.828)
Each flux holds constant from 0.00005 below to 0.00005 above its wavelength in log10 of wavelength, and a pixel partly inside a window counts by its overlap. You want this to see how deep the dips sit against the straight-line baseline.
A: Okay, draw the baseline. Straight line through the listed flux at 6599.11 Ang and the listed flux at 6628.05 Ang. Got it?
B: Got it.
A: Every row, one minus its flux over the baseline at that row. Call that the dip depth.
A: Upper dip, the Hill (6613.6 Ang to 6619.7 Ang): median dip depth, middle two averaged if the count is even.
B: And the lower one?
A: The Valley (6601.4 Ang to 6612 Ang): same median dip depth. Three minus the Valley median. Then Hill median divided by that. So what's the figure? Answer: 0.06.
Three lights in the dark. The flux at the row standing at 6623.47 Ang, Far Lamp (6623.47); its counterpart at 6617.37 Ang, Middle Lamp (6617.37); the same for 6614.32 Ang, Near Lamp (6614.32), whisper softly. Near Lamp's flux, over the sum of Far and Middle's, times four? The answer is 2.22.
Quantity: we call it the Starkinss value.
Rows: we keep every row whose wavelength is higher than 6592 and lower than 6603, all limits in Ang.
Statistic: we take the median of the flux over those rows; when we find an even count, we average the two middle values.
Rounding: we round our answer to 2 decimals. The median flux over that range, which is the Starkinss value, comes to 1.68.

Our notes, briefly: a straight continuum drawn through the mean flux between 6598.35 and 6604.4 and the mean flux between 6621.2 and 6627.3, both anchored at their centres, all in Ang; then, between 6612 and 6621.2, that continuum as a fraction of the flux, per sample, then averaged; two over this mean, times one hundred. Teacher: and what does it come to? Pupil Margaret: 186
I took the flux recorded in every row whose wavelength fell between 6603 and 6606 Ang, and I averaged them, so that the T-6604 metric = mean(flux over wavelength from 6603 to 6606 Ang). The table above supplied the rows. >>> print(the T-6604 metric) 1.56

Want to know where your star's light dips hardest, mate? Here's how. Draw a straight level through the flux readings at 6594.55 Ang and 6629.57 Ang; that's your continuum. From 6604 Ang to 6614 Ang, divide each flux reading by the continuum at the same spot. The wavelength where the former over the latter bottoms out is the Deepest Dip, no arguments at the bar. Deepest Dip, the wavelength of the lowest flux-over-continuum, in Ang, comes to 6606.71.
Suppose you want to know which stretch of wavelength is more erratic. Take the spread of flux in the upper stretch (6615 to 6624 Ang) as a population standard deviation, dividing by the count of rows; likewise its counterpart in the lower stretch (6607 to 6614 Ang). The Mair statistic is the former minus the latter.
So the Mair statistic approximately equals 0.05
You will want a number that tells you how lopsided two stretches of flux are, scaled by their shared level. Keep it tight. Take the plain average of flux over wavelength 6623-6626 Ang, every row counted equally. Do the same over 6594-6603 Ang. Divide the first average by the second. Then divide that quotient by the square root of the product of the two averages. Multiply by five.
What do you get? 3.11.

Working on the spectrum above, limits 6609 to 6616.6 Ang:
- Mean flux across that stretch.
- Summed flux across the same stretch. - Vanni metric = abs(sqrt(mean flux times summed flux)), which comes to 3.72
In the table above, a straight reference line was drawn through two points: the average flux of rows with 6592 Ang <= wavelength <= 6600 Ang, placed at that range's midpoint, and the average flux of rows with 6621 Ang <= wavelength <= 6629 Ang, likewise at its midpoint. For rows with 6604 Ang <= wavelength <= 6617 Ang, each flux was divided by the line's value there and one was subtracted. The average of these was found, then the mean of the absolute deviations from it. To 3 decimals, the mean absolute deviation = 0.090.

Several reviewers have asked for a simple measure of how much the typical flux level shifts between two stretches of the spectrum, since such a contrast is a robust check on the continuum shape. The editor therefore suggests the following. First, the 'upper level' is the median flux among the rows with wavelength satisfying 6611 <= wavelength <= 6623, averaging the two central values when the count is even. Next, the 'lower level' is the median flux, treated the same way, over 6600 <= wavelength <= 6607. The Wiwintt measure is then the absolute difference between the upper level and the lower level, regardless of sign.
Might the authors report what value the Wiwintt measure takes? 0.20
